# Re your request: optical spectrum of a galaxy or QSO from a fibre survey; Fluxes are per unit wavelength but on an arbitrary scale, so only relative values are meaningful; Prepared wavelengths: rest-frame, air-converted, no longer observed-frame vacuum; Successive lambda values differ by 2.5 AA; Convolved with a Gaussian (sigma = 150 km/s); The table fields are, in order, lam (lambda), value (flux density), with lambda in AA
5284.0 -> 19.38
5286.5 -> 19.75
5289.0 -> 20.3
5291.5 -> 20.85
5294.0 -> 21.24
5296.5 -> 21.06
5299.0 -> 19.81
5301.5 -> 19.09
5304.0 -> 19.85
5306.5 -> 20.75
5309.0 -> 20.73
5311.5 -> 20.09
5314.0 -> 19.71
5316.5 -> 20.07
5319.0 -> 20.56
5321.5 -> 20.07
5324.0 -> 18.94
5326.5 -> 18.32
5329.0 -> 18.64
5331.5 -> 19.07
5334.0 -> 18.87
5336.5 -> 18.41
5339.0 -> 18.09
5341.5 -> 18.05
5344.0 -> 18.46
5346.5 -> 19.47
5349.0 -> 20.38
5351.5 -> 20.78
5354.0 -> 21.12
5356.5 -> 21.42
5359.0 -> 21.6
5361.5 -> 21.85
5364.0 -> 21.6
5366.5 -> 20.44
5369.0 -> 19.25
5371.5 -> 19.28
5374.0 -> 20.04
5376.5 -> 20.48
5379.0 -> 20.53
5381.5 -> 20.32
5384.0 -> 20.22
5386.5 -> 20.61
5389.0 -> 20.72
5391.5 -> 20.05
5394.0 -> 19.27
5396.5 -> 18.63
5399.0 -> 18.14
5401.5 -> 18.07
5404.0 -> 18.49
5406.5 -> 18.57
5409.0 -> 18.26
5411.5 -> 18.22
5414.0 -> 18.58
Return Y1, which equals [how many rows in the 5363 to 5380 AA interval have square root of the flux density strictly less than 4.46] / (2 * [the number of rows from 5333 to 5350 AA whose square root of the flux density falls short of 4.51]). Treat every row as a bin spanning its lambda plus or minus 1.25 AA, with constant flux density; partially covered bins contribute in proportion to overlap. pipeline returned 0.17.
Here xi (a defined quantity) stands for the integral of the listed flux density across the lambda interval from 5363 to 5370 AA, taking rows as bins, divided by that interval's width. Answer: 20.4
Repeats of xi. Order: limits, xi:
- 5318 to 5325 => 19.9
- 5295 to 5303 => 20.0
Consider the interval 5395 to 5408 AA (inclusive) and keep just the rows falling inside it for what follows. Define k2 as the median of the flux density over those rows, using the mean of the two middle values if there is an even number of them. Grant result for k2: 18.5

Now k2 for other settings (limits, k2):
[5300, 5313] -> 20.1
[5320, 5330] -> 18.8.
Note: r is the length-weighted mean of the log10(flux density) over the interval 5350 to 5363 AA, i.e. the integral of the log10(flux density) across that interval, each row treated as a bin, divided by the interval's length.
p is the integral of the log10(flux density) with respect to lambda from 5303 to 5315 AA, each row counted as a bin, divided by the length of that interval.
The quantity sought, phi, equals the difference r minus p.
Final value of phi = 0.023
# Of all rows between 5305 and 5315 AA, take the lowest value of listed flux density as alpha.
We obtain 19.71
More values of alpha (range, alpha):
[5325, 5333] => 18.32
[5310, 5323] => 19.71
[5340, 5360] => 18.05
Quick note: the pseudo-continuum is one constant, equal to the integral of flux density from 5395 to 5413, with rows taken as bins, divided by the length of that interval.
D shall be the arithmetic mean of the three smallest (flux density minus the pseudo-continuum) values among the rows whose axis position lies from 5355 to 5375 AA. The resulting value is 1.2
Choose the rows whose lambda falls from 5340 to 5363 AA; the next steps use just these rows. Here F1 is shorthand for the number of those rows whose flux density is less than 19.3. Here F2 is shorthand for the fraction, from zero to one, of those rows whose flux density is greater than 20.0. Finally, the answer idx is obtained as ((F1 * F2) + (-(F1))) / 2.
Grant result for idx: -0.33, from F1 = 2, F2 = 0.67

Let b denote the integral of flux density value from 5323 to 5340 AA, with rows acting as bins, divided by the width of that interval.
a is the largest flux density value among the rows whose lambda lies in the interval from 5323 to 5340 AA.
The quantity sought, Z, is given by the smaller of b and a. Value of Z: 18.6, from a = 19.07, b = 18.6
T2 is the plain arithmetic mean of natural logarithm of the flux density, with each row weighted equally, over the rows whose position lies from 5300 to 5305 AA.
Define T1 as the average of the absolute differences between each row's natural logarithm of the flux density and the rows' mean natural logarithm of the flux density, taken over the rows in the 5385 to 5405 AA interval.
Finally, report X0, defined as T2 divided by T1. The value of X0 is 63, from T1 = 0.047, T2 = 2.97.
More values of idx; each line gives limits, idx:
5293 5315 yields -0.22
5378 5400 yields -0.50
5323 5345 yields -4.50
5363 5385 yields -0.22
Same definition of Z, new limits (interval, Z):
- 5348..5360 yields 21.1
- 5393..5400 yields 18.7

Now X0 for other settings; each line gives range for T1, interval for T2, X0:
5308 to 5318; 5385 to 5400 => 208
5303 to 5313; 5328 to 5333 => 155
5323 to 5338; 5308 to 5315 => 223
